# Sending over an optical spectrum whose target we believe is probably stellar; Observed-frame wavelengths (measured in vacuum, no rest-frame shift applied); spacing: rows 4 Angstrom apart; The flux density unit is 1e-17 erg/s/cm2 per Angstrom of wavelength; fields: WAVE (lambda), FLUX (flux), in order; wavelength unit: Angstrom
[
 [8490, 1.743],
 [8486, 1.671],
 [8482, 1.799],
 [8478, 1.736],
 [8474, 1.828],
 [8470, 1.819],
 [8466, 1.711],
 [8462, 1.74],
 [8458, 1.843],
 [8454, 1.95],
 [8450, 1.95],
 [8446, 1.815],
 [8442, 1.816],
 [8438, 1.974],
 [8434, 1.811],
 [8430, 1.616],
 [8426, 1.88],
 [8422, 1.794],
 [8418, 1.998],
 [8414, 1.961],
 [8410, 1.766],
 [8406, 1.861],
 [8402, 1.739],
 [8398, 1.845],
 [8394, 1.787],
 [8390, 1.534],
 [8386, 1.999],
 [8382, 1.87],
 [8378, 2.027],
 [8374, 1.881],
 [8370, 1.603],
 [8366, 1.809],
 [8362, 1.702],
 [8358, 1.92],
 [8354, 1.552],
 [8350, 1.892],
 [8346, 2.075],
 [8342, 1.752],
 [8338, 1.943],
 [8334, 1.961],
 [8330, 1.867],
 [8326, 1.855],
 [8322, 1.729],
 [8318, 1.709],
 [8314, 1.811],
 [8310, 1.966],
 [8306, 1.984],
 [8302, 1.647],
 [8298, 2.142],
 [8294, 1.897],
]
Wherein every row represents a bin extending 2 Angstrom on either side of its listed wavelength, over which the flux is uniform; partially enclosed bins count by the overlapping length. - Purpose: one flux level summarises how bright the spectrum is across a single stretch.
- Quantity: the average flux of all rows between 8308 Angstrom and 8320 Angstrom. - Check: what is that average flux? 1.83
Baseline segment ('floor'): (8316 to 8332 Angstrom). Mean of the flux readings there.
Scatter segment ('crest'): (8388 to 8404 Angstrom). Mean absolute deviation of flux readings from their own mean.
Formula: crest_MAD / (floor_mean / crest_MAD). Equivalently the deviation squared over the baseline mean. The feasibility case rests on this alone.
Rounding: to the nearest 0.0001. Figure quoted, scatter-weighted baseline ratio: 0.0052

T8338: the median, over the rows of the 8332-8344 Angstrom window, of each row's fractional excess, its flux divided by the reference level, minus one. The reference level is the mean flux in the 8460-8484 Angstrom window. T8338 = 0.096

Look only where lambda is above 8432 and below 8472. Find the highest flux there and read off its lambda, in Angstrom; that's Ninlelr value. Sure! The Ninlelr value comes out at 8438 Angstrom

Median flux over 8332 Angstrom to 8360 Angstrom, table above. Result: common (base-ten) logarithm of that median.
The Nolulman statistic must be 0.283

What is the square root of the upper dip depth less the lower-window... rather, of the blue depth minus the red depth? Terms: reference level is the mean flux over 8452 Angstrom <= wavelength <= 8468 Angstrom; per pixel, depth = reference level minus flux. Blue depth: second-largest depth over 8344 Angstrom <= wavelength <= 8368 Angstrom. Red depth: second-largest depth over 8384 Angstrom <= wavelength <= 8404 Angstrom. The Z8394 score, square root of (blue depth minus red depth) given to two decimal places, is 0.19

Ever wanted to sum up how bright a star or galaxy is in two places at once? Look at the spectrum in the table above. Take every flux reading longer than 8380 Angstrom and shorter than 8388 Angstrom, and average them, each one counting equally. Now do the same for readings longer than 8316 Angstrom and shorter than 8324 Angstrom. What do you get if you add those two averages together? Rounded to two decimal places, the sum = 3.65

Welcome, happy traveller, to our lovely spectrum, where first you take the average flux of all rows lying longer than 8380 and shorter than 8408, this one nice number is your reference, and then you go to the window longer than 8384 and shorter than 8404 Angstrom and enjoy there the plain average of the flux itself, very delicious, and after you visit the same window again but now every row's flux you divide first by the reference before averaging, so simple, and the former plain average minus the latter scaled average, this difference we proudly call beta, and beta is 0.794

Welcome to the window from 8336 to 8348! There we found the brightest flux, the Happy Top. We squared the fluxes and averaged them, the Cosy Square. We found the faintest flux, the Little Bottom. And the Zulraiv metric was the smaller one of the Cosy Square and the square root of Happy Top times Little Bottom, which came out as 1.91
